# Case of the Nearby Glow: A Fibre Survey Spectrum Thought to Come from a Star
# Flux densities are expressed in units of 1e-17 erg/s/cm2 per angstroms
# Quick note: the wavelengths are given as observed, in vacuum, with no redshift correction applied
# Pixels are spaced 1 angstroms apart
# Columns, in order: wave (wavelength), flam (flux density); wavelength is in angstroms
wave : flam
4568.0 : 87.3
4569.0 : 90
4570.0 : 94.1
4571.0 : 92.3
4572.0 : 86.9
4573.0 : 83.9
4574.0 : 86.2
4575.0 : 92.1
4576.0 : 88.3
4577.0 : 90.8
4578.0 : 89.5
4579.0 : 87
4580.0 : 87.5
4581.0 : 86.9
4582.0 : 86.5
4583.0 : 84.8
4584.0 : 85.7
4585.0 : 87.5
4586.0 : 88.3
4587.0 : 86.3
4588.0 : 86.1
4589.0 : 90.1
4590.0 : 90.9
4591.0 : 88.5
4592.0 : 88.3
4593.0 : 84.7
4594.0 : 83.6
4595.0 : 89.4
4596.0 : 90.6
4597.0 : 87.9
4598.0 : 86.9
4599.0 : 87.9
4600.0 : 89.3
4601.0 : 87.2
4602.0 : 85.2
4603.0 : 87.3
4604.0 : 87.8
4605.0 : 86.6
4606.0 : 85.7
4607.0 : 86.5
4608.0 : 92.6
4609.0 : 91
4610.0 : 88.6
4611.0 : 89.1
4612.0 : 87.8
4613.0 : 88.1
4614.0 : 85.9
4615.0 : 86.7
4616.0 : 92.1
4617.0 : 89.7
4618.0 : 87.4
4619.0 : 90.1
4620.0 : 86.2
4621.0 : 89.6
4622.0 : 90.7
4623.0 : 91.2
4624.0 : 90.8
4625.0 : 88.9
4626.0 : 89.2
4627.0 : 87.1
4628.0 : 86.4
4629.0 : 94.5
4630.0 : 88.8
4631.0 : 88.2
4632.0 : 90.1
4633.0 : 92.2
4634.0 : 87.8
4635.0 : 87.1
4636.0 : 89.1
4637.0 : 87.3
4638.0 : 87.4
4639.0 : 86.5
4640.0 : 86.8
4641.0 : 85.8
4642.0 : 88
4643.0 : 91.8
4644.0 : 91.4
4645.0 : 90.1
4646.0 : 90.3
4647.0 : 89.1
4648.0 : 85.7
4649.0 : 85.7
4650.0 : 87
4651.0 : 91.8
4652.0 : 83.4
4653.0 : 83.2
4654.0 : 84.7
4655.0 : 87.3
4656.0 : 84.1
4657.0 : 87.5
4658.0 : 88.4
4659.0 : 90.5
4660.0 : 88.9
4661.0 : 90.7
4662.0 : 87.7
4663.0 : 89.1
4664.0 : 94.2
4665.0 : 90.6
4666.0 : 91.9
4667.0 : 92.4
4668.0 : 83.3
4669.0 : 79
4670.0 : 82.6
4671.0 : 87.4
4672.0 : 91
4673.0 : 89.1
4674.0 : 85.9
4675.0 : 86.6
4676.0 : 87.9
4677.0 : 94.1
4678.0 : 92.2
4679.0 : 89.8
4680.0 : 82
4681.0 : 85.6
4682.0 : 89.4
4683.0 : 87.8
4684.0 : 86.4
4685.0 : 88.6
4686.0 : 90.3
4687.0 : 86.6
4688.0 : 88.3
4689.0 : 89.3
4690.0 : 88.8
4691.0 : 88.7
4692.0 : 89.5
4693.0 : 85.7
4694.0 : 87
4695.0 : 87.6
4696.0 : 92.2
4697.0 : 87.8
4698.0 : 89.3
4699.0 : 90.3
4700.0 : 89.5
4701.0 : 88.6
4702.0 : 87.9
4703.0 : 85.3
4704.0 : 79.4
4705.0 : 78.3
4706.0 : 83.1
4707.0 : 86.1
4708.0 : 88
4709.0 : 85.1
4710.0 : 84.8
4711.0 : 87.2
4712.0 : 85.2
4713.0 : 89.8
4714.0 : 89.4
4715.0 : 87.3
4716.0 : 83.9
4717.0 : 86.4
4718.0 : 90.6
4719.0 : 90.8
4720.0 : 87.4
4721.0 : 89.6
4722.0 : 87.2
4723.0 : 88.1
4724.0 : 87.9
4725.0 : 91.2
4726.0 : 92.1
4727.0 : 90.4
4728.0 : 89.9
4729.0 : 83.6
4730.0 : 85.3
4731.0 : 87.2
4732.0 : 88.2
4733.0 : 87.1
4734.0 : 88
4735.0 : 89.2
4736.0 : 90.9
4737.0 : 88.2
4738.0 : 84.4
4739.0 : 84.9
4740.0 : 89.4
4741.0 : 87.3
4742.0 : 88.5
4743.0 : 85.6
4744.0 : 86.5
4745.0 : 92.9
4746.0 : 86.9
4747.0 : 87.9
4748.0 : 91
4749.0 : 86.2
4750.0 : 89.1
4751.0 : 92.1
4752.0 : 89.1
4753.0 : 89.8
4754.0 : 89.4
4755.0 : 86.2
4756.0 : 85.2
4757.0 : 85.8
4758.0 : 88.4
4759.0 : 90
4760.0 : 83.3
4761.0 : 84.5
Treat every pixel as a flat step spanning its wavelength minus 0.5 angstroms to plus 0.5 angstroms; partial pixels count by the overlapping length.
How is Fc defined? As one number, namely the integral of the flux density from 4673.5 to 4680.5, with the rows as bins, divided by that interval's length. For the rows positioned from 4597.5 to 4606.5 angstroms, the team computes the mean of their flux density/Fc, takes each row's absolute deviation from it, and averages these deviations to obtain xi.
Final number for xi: 0.010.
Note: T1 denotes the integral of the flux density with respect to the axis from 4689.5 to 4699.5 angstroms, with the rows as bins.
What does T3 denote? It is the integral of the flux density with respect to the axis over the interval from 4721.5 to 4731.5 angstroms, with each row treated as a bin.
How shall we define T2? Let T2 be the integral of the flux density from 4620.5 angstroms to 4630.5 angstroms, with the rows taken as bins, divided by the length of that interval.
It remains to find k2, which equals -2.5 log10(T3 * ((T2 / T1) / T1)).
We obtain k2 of 2.492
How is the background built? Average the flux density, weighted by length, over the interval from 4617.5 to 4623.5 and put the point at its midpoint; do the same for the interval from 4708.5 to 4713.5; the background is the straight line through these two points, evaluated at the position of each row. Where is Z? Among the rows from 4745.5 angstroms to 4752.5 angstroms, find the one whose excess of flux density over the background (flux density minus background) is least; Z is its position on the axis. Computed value 4749.0 angstroms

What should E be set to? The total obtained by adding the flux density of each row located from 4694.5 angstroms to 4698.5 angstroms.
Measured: 357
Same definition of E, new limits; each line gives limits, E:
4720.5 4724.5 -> 353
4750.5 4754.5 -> 360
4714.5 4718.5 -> 348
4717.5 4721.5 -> 358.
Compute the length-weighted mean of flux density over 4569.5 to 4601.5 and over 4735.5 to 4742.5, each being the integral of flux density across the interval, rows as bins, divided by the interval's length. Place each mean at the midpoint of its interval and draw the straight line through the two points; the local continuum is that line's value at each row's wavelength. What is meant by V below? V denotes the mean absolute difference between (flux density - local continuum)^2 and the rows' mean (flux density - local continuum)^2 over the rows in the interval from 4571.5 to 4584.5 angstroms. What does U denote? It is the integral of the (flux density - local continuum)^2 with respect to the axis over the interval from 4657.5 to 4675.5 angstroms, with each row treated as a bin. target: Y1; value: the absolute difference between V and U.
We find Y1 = 242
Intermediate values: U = 247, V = 5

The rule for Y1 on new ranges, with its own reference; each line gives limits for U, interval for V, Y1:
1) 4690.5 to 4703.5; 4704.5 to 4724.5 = 37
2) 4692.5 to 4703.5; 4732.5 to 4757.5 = 39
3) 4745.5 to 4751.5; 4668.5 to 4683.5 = 20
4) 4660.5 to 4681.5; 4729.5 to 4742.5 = 336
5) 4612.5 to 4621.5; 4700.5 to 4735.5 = 27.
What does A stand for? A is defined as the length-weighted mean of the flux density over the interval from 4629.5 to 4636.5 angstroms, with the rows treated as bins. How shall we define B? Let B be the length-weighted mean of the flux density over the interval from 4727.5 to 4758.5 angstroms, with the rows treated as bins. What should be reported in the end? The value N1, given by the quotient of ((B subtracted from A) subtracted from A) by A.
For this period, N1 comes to 0.99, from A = 89.0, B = 87.9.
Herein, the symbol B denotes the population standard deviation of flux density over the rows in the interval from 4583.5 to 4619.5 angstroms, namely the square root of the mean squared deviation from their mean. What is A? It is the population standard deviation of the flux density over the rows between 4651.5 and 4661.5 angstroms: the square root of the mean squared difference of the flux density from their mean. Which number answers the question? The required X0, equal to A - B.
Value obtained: 0.7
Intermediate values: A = 2.70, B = 2.03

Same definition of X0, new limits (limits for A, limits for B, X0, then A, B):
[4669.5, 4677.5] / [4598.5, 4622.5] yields 1.3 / 3.23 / 1.97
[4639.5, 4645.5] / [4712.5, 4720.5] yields 0.0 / 2.27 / 2.23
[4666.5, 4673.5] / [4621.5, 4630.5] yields 2.3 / 4.54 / 2.28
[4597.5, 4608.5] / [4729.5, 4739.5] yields 0.0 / 1.91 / 1.92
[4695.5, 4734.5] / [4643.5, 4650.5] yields 0.9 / 3.01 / 2.15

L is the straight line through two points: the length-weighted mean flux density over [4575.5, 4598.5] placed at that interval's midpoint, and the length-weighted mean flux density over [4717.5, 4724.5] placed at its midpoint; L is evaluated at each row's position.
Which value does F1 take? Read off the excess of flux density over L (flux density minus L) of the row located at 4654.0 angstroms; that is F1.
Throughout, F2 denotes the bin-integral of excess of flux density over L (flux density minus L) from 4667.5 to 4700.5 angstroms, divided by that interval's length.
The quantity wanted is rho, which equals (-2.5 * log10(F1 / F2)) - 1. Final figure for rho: -2.9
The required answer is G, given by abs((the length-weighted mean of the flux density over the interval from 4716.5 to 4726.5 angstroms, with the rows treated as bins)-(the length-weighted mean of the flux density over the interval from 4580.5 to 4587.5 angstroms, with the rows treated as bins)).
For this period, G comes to 2.6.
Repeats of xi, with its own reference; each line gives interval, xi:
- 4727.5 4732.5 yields 0.022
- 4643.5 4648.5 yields 0.017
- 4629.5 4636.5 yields 0.014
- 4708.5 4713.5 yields 0.019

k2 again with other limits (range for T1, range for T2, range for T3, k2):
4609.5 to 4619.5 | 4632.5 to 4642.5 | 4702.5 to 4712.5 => 2.563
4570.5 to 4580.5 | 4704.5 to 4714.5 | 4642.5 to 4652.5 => 2.532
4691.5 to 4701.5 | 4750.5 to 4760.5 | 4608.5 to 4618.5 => 2.511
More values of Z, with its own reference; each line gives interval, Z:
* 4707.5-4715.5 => 4710.0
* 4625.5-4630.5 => 4628.0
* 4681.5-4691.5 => 4684.0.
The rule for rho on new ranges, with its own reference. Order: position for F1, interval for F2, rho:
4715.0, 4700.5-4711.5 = 0.0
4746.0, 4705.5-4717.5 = -0.9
